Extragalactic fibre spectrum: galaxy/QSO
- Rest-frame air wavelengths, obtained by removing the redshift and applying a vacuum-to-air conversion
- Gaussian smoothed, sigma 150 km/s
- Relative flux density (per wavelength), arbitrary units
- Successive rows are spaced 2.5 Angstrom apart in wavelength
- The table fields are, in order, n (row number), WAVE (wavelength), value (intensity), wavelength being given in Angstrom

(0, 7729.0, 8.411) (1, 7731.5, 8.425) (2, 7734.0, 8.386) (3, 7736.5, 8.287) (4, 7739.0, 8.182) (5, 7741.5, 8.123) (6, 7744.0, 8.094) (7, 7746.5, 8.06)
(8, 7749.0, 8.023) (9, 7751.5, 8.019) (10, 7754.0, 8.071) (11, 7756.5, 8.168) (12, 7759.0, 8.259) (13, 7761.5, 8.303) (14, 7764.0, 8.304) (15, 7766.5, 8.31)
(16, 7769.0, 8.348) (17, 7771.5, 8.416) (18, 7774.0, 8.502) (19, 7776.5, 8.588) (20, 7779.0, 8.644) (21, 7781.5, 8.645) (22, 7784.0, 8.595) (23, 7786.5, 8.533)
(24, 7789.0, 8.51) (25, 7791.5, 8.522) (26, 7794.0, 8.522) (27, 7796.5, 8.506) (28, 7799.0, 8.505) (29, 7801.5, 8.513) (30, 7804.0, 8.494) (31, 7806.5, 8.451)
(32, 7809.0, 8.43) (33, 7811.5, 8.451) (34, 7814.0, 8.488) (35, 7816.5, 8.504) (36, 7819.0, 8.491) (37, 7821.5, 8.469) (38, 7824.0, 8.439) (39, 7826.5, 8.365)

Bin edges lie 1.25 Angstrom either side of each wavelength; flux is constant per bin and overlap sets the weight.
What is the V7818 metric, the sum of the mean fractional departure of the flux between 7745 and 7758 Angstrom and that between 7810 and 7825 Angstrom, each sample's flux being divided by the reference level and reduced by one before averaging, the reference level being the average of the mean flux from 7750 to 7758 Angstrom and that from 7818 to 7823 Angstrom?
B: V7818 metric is -0.003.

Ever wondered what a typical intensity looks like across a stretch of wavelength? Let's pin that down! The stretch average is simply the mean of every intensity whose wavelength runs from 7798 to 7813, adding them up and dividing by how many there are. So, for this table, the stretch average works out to 8.47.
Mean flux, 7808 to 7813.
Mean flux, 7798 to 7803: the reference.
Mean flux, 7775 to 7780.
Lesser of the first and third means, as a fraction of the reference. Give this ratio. 0.992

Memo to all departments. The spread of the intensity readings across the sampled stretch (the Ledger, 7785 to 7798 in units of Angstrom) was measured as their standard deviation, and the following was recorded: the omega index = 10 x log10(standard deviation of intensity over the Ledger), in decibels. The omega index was -20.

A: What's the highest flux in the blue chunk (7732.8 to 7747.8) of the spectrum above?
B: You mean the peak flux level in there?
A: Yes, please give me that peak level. 8.386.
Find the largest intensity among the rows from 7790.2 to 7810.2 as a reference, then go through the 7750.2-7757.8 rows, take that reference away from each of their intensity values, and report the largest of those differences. -0.35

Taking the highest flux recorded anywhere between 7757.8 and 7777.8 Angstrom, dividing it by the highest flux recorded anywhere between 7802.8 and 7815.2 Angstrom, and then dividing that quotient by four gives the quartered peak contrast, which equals 0.253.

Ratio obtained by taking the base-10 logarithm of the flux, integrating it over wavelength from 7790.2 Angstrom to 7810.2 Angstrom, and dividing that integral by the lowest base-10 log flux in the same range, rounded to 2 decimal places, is 20.07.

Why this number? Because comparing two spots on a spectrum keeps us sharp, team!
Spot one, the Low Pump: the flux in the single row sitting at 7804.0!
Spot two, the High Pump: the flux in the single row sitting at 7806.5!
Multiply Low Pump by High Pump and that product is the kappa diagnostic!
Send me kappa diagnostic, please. 71.8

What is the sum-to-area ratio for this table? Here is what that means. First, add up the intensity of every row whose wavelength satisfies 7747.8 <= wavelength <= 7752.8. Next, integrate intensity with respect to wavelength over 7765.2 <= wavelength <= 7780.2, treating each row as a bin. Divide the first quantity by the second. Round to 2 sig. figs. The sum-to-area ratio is 0.13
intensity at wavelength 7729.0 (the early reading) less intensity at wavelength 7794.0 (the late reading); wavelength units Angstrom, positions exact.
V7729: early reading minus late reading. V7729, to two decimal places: -0.11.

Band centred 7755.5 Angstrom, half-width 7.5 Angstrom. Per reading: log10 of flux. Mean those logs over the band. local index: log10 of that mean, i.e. -0.041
